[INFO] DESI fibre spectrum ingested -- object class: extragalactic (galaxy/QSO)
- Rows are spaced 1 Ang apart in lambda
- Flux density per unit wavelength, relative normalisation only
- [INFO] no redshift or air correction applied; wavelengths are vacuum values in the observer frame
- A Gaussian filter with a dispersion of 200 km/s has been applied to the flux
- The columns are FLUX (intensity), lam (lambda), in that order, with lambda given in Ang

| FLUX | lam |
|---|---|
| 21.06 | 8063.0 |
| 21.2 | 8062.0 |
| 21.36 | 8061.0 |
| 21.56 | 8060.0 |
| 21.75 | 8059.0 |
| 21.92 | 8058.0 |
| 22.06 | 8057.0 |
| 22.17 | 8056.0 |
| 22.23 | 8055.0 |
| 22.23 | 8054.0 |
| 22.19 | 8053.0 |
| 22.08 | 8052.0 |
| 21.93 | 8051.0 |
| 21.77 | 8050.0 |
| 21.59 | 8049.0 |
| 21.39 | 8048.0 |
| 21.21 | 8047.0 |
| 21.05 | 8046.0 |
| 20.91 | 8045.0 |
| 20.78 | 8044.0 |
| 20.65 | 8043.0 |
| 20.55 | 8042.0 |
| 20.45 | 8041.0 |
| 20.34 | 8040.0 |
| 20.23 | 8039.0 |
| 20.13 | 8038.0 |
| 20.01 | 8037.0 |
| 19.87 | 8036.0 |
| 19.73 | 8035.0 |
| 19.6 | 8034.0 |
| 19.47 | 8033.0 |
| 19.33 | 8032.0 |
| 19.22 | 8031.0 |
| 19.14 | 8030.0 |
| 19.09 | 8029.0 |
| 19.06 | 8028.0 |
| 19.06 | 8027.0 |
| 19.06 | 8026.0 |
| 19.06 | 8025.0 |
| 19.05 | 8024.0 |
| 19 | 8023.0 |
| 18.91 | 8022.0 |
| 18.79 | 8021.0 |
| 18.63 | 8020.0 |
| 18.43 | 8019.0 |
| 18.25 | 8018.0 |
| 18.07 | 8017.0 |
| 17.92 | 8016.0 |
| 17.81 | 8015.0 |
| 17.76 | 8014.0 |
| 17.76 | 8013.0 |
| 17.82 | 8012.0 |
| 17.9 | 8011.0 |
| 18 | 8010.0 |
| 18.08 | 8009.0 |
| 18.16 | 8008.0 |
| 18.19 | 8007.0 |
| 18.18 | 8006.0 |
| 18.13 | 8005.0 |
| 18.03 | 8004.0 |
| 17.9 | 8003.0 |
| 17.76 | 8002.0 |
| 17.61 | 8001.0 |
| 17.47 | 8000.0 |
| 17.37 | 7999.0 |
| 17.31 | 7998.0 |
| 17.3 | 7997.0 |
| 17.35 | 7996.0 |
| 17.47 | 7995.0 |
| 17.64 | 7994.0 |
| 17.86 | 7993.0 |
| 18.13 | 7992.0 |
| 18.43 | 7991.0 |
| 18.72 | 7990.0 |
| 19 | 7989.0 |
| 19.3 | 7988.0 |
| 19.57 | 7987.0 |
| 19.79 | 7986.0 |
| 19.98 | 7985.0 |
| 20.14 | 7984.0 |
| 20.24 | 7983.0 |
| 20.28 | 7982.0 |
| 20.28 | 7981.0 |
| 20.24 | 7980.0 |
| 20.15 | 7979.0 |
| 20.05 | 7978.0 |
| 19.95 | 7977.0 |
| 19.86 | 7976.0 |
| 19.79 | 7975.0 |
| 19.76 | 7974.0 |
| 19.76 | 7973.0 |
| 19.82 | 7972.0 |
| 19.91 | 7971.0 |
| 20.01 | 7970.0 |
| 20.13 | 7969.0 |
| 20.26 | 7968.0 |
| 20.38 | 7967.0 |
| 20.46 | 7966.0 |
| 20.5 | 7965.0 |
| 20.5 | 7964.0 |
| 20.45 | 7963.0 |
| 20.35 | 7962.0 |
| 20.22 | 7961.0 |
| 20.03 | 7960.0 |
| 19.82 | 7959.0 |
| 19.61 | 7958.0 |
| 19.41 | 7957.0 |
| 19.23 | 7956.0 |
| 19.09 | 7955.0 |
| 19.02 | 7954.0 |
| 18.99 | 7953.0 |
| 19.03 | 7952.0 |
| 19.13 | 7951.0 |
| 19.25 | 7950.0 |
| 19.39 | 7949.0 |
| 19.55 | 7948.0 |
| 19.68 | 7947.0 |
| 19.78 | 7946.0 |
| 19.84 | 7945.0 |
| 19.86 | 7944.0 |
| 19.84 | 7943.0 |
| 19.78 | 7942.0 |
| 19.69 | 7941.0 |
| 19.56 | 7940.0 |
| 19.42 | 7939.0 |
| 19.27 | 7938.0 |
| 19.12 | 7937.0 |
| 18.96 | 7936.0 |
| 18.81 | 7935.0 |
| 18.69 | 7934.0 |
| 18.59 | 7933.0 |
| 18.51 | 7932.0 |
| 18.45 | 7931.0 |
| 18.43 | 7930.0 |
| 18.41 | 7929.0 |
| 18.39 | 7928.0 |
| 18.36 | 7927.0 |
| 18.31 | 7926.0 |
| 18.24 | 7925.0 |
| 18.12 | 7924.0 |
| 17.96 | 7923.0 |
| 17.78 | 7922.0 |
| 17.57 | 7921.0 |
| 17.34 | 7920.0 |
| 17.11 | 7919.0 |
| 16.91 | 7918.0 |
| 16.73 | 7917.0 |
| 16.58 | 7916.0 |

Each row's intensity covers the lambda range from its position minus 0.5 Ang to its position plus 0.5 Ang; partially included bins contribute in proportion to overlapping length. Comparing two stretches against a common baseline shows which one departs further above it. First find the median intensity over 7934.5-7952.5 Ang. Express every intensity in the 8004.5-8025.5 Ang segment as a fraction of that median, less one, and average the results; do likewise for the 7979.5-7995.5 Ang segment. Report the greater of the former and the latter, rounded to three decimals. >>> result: -0.015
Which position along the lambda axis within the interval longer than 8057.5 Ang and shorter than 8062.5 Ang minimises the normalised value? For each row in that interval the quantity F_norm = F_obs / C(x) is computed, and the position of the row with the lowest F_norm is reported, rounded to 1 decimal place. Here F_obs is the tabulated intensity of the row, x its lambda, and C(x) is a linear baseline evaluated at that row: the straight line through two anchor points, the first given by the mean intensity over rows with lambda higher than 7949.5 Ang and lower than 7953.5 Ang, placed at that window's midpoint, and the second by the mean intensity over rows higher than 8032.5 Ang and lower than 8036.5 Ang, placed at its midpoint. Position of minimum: 8062.0 Ang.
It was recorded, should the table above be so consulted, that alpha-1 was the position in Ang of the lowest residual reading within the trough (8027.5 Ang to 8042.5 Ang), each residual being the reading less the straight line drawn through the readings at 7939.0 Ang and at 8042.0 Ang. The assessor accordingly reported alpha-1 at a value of 8028.0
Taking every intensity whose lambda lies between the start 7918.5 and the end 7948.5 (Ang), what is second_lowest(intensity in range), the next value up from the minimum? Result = 17.34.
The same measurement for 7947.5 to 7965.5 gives 19.02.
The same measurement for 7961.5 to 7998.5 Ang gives 17.31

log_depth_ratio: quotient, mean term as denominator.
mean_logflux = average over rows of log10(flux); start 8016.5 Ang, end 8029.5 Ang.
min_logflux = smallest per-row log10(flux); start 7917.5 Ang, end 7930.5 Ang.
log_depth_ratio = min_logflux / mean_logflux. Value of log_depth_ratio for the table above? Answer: 0.96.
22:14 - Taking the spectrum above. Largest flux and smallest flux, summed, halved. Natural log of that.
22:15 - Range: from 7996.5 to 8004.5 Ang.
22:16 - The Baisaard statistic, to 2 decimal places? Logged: 2.87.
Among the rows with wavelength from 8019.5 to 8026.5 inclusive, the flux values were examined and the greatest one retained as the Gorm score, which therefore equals 19.06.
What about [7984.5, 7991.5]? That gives 19.98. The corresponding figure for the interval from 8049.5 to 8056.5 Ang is 22.23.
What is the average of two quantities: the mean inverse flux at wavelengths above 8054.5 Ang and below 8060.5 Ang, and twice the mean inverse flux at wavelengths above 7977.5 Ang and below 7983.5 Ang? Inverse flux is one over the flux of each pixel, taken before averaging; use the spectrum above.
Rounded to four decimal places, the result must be 0.0723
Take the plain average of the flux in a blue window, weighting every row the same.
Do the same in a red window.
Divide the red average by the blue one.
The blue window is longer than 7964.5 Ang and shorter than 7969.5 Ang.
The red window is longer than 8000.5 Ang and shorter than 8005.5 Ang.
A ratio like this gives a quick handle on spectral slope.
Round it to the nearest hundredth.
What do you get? 0.88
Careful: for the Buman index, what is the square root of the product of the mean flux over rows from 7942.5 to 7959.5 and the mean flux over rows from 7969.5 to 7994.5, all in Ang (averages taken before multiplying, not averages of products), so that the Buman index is 19.5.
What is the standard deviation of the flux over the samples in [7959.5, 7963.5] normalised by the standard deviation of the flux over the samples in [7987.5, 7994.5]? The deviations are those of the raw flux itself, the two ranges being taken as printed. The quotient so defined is 0.3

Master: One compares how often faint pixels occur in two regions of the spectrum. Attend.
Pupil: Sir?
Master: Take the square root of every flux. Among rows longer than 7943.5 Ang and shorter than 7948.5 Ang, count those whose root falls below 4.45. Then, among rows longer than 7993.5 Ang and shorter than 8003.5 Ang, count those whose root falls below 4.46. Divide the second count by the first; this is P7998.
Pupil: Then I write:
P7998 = 3.3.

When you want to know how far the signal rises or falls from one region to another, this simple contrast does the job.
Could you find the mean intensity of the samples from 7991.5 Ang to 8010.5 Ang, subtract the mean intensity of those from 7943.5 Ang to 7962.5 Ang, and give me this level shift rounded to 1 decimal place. -1.8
